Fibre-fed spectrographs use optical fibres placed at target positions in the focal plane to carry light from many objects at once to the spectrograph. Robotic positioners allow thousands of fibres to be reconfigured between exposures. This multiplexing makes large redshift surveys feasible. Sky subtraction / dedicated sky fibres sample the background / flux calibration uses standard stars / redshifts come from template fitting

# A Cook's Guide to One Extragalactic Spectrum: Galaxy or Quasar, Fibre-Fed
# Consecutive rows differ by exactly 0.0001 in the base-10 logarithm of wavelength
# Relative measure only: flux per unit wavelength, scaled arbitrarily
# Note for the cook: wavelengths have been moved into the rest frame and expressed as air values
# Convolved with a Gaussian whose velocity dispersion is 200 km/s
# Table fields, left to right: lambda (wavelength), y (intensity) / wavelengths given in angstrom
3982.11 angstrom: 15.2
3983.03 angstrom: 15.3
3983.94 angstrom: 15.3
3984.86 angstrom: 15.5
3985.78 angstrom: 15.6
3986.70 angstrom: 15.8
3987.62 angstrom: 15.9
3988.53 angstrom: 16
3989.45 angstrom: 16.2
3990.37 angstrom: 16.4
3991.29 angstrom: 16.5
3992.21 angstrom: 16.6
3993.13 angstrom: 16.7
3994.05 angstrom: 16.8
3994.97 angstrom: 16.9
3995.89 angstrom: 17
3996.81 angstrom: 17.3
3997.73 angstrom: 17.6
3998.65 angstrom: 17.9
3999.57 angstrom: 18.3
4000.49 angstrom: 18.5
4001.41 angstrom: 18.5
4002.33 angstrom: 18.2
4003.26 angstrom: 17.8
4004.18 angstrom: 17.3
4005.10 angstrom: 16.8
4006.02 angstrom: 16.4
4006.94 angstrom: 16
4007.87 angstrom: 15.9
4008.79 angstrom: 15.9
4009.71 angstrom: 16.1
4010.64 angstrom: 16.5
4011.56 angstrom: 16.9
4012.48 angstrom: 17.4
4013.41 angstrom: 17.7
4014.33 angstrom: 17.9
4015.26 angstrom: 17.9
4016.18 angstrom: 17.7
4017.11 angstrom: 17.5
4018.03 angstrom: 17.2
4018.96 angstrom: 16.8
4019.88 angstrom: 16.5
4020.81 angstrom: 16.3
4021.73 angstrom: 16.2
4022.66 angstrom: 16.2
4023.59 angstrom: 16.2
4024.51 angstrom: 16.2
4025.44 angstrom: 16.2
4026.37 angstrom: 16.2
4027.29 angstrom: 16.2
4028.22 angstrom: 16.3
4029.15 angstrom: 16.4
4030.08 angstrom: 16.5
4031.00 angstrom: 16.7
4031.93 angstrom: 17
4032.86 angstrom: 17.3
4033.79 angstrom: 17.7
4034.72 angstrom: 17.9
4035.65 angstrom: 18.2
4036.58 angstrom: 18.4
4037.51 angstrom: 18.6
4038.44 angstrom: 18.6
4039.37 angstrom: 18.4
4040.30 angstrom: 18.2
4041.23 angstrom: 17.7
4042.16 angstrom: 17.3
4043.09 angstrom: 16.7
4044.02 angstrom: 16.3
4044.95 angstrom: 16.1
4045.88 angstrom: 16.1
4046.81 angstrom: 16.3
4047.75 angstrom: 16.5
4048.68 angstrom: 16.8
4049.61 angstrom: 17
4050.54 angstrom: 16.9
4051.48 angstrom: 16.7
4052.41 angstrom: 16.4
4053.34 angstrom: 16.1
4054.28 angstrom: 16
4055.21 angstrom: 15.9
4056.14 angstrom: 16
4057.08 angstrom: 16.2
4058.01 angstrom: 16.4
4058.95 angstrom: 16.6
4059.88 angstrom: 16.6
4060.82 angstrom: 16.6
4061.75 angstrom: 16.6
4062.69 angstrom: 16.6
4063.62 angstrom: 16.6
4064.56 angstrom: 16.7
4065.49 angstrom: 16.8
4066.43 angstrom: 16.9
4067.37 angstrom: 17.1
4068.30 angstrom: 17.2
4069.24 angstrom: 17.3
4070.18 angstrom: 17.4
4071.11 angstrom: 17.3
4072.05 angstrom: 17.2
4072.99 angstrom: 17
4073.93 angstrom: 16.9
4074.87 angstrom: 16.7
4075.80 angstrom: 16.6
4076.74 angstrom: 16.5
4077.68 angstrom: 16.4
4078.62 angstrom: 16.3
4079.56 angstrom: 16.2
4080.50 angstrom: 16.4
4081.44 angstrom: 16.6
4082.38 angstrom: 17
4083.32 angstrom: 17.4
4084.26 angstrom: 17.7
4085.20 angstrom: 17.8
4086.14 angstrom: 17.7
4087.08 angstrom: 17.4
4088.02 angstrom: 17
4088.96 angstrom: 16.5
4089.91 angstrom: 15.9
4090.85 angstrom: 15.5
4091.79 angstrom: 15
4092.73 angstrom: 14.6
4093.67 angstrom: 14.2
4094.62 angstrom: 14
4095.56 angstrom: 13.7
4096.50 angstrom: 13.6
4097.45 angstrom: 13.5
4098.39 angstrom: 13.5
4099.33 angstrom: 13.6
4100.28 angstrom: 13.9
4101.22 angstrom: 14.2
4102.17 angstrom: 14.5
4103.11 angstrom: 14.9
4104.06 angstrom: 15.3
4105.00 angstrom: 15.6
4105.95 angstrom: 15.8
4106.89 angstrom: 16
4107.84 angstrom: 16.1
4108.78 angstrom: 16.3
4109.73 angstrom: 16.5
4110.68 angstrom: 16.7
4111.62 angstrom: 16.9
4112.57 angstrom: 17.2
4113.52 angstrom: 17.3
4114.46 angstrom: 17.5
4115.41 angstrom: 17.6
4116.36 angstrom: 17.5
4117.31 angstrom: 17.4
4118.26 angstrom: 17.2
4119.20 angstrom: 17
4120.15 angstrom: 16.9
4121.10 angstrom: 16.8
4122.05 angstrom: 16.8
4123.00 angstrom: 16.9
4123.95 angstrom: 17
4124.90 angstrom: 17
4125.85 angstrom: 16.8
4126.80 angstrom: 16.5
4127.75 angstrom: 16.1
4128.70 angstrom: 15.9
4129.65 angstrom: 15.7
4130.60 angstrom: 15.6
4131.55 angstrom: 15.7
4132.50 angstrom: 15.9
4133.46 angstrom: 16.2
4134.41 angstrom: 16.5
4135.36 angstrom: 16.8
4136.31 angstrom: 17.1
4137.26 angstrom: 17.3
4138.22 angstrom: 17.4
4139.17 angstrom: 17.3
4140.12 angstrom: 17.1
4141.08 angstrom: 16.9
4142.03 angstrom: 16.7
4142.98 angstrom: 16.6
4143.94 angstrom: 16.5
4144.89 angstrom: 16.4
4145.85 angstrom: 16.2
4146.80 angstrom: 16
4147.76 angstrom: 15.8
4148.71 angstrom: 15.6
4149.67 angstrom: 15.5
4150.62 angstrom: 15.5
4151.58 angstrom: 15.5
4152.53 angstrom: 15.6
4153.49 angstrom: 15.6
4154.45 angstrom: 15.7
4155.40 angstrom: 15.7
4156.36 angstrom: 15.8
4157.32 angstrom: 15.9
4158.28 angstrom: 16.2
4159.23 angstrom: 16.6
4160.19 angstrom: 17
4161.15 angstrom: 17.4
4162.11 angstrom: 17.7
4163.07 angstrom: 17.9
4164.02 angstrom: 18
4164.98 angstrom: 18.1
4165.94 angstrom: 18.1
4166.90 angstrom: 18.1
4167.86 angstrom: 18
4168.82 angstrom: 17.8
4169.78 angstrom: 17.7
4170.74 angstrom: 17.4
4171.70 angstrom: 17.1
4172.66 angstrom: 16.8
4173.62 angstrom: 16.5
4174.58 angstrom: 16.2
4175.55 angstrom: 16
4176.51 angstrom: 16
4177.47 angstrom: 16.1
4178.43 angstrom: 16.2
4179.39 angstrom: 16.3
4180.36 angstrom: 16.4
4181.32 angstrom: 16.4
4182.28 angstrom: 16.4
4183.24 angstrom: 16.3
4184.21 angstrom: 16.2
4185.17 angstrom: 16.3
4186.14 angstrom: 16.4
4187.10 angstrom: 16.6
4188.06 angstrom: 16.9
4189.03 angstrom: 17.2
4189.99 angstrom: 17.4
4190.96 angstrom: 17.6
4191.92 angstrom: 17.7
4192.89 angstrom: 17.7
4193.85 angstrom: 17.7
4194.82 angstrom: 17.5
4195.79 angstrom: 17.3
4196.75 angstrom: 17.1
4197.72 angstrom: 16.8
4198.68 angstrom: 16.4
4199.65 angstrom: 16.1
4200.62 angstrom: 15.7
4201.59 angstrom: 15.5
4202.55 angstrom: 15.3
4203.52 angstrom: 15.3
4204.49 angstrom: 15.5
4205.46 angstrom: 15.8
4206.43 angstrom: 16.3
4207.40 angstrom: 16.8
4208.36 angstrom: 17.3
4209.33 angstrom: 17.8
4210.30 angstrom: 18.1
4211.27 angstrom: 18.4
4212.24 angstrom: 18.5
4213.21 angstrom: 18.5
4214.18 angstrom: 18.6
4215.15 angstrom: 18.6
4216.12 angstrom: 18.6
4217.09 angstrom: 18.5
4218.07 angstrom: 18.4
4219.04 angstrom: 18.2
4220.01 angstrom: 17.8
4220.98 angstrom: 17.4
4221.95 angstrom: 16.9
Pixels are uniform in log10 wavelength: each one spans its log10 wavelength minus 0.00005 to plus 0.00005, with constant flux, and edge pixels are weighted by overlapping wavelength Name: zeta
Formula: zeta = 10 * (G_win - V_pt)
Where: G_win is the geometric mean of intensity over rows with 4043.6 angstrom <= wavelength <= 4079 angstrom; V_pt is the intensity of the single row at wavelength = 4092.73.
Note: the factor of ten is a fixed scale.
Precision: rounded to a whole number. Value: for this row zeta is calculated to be 20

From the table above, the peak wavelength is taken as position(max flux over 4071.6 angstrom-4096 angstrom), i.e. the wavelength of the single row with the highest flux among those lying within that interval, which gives 4085.20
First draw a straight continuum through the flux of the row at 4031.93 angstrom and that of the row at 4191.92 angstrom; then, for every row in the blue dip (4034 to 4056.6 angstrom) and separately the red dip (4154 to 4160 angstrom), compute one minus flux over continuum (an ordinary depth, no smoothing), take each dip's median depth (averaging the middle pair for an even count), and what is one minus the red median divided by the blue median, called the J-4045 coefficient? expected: -4.3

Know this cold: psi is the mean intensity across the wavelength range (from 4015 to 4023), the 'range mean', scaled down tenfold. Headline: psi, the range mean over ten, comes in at 1.69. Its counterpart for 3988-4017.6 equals 1.71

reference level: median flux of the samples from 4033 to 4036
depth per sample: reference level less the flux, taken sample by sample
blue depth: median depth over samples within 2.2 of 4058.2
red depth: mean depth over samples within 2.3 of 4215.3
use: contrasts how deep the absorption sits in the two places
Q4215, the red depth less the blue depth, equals -2.2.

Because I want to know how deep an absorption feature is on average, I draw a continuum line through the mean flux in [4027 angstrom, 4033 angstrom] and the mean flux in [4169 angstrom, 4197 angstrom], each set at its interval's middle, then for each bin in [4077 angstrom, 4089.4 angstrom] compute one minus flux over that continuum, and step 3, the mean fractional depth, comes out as -0.016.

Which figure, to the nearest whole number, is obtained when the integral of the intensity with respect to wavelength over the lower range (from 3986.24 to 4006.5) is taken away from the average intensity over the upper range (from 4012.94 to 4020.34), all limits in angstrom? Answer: -328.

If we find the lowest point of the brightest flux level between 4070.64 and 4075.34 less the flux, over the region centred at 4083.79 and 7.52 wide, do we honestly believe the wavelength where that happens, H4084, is 4085.20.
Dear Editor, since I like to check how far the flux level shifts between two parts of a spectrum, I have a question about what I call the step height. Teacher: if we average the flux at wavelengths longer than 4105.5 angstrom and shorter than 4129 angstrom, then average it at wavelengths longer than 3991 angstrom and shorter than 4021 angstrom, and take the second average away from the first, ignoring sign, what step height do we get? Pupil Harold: 0.34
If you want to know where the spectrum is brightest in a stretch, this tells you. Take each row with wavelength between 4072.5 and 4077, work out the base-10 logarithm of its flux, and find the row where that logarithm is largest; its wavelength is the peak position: 4072.99 angstrom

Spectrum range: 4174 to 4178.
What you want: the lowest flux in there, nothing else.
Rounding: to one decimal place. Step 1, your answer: 16.0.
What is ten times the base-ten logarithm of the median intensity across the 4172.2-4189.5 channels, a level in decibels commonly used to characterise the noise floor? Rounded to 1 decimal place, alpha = 12.1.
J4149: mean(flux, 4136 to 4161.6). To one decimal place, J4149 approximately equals 16.3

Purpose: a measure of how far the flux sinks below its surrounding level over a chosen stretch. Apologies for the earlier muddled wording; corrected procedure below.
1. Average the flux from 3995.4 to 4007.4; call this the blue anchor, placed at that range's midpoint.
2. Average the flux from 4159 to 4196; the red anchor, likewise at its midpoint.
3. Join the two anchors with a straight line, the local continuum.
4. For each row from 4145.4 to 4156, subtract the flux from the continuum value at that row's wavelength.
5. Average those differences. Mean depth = 1.4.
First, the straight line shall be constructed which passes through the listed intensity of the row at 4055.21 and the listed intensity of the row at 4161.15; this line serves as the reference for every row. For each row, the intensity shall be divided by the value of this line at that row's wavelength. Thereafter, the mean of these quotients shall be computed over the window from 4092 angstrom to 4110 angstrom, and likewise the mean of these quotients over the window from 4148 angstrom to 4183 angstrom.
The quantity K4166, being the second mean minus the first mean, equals 0.06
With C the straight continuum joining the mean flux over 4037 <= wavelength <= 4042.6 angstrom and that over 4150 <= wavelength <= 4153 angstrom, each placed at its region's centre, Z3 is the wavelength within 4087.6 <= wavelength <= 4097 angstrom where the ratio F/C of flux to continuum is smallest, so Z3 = 4096.50 angstrom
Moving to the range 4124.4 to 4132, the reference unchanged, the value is 4130.60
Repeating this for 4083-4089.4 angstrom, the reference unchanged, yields 4088.96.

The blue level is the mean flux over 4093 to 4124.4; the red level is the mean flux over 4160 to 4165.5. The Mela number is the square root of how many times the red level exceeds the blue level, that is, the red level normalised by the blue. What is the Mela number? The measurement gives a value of 1.06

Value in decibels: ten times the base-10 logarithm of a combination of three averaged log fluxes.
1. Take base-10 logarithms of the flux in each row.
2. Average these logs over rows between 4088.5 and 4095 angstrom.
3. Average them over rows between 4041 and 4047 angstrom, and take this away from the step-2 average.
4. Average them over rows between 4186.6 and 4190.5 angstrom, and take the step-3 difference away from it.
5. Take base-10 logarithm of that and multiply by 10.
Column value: 1.1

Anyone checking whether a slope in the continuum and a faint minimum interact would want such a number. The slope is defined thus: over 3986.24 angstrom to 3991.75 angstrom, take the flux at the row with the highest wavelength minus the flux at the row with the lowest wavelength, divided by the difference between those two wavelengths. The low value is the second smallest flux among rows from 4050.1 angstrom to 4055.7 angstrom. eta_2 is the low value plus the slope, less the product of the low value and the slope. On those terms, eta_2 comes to 13.7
